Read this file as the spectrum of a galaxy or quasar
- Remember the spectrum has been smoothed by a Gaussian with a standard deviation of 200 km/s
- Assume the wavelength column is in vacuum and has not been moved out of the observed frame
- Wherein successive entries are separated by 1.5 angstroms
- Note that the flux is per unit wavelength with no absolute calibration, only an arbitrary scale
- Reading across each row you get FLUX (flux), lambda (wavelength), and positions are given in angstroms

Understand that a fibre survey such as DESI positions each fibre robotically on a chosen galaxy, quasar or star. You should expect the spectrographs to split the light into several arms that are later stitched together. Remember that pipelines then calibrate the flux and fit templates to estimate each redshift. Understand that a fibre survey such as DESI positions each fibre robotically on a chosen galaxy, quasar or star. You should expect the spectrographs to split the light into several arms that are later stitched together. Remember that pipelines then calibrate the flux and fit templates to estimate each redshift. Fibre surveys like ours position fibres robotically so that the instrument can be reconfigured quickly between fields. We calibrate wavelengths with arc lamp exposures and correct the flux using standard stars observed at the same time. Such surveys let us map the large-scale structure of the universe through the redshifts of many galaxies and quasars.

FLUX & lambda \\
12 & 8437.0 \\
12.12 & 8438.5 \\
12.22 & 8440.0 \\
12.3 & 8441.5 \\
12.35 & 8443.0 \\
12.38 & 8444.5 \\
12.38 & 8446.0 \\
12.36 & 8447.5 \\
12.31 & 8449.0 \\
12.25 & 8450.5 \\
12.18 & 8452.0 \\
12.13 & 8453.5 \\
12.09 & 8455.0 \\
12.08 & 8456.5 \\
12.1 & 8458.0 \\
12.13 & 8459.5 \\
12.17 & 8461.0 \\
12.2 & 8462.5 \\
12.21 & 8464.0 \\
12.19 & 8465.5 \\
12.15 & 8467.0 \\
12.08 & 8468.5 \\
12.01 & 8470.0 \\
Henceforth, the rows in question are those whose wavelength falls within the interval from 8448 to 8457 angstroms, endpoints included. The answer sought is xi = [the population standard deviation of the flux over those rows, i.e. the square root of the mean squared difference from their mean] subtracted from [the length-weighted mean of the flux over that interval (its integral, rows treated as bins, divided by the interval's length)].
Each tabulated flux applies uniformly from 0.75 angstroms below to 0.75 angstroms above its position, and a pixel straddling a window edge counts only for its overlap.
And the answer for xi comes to 12.1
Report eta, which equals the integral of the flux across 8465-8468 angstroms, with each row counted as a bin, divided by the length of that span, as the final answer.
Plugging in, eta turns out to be 12.2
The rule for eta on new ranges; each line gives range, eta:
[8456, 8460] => 12.1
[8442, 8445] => 12.4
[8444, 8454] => 12.3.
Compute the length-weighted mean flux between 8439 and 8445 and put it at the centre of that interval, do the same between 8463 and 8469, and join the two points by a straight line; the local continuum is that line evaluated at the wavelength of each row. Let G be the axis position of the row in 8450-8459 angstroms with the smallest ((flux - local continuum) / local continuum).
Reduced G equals 8456.5 angstroms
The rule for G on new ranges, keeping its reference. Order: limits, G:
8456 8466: 8456.5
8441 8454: 8453.5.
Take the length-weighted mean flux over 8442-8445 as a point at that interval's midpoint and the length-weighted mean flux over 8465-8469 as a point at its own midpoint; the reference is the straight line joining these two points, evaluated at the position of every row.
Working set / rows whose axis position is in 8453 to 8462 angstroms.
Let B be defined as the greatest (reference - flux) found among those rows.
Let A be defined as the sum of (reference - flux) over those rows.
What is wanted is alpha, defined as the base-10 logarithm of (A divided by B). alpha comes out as 0.6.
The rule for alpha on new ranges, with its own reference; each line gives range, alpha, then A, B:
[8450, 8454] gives 0.3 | 0.28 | 0.136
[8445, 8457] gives 0.5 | 0.51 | 0.162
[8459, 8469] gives -0.2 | 0.05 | 0.080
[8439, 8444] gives 0.2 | 0.26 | 0.171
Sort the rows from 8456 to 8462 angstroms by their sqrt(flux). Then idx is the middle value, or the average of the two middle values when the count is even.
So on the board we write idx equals 3.481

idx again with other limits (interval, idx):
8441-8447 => 3.516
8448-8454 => 3.495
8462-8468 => 3.492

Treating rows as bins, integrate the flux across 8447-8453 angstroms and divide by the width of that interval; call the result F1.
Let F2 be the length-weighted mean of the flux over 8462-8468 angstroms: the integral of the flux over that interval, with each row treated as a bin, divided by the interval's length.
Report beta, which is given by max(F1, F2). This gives 12.3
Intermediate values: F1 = 12.3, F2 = 12.2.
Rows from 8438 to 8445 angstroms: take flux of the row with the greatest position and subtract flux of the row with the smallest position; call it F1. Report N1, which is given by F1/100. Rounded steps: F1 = 0.3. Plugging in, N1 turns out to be 0.003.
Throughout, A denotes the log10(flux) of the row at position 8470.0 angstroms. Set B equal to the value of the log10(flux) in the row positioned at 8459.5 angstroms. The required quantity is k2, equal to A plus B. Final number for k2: 2.16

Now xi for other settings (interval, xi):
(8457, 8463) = 12.1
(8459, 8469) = 12.1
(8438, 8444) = 12.2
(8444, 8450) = 12.3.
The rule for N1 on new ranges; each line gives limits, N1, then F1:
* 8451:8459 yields -0.001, -0.1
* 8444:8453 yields -0.002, -0.2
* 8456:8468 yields 0.001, 0.1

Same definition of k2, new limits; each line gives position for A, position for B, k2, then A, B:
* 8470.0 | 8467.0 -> 2.16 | 1.080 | 1.08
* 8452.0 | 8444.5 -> 2.18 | 1.086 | 1.09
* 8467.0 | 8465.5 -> 2.17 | 1.085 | 1.09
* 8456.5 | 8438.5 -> 2.17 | 1.082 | 1.08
